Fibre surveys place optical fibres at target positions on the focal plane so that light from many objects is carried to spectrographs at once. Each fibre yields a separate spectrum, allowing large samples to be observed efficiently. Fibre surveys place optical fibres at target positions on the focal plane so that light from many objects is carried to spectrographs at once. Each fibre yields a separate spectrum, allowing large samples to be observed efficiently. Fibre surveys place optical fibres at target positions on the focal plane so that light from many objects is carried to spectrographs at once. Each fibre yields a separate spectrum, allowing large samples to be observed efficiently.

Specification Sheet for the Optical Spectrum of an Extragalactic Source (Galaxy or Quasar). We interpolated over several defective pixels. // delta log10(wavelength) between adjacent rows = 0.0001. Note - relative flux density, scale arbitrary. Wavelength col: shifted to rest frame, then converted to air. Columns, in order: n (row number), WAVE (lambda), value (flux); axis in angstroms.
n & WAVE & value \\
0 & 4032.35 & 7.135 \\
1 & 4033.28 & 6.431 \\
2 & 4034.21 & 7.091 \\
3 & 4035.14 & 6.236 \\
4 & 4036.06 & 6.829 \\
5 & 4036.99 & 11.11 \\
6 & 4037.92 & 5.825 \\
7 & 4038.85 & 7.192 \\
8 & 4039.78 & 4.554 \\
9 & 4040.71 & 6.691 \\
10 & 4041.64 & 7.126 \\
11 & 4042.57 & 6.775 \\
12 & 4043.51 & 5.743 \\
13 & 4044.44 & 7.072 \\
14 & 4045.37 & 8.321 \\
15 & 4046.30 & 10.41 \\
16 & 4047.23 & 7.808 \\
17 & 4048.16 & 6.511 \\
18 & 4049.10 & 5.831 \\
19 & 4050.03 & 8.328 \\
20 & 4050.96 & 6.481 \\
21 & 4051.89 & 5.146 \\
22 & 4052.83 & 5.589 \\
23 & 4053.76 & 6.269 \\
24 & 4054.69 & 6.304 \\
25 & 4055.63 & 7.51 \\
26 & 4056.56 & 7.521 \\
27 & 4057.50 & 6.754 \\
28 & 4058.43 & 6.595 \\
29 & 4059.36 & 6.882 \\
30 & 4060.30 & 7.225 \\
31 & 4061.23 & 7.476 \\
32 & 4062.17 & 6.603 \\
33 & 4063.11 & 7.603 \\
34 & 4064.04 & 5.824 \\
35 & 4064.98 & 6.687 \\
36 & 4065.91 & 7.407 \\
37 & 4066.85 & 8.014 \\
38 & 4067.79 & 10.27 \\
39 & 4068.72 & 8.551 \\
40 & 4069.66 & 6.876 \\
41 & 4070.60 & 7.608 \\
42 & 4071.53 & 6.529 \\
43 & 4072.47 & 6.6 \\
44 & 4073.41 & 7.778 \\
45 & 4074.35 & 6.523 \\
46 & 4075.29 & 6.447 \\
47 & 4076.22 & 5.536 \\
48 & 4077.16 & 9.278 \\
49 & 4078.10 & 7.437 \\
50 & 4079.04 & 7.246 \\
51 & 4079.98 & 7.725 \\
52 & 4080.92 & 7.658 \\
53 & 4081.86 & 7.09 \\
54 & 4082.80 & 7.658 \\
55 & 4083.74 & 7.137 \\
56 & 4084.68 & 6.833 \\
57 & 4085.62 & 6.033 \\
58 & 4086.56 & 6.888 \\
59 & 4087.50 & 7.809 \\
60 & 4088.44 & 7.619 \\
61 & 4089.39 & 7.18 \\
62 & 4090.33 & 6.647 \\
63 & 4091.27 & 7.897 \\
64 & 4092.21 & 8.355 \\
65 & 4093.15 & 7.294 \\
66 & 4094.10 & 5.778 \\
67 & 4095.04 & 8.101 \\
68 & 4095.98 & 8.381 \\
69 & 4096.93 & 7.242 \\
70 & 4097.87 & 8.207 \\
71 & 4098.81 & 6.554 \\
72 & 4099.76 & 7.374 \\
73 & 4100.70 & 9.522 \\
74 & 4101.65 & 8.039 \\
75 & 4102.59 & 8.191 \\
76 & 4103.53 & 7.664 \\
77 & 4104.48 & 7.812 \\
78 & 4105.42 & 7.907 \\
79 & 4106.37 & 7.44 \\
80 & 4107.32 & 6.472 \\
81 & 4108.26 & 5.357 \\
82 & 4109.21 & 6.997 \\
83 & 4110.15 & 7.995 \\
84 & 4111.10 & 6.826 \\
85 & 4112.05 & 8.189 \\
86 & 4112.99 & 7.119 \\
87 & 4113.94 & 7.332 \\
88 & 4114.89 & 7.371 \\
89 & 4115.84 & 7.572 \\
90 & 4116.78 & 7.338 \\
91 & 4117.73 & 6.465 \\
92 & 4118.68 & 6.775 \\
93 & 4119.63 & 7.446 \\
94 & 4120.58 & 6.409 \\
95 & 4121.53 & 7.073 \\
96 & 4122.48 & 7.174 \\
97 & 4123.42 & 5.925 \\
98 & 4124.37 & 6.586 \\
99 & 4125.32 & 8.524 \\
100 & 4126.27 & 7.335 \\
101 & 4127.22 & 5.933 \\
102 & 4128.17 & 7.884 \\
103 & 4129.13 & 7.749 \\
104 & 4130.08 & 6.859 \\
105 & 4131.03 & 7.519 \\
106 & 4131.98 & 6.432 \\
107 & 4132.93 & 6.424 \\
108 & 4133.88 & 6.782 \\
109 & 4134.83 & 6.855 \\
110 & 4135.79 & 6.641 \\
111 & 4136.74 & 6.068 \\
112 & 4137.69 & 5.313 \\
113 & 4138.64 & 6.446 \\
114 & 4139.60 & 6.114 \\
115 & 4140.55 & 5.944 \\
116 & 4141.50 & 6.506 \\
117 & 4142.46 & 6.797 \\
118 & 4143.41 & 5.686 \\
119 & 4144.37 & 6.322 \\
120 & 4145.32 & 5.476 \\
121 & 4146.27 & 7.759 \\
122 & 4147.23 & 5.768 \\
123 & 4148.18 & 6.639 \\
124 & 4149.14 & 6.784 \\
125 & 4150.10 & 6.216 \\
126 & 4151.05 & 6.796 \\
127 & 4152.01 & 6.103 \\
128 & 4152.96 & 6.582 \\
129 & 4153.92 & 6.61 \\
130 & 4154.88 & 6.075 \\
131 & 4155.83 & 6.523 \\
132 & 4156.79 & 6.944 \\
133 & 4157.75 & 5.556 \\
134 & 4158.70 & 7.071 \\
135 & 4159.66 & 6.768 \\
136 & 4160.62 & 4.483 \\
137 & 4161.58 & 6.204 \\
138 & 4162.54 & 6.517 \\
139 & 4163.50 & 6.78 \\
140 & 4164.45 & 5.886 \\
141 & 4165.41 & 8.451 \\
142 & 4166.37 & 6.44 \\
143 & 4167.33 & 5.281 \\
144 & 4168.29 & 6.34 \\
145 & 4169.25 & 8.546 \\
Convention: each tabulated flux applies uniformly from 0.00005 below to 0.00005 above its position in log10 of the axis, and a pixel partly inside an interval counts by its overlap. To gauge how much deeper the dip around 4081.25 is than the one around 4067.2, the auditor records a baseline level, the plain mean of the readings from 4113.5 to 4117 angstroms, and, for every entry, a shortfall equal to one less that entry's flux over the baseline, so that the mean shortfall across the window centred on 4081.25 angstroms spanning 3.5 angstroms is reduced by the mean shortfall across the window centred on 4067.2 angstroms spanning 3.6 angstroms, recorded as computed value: 0.14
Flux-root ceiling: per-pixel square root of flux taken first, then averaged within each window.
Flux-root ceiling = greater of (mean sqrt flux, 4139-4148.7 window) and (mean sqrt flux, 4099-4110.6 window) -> 2.74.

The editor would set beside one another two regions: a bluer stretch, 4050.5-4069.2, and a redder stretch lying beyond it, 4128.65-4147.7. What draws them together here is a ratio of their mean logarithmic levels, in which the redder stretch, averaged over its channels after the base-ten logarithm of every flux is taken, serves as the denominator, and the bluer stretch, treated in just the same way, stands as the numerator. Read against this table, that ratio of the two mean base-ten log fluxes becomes 1.04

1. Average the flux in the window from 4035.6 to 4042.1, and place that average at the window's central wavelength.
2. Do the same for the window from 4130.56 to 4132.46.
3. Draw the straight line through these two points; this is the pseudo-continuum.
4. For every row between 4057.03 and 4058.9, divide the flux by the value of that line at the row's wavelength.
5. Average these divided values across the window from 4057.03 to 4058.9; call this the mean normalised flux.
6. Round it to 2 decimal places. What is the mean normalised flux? 0.95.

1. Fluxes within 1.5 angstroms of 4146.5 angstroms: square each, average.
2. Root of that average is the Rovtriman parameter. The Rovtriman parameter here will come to 6.4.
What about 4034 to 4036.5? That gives 6.7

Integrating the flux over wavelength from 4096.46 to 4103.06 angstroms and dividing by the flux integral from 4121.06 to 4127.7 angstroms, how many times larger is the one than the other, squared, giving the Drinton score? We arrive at 1.27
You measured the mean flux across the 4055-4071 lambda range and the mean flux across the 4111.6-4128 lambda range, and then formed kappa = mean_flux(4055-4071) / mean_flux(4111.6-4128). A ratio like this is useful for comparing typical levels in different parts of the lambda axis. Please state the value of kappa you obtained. 1.04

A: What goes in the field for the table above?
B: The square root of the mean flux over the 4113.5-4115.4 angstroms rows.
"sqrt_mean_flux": 2.71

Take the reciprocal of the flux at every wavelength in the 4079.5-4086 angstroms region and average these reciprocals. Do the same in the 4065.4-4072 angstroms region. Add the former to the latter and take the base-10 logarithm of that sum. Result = -0.569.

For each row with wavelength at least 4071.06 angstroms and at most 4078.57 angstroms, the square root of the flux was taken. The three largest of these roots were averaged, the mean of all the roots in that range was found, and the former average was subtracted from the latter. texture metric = -0.21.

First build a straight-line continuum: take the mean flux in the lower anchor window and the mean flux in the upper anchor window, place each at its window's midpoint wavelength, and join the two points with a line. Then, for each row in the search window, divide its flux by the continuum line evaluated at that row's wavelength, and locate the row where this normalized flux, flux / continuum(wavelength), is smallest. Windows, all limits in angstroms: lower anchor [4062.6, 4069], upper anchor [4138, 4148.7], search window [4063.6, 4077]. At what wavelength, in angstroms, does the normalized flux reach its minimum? 4076.22 angstroms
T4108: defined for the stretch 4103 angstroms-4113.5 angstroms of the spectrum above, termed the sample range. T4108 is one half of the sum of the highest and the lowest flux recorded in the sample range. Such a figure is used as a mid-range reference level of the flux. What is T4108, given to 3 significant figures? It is 6.77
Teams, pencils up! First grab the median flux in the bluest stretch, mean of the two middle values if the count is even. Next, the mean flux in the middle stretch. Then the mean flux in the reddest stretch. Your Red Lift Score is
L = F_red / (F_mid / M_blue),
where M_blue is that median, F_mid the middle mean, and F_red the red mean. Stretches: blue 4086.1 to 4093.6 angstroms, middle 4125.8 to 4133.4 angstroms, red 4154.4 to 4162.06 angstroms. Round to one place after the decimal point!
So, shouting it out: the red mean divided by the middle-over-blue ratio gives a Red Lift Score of 6.6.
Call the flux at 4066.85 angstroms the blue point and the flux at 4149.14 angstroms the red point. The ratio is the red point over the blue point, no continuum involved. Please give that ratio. 0.85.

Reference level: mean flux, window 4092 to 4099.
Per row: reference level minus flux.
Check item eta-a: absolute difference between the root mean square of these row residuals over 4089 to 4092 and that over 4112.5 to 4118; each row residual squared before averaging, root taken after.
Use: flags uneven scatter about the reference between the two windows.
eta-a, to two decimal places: 0.11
